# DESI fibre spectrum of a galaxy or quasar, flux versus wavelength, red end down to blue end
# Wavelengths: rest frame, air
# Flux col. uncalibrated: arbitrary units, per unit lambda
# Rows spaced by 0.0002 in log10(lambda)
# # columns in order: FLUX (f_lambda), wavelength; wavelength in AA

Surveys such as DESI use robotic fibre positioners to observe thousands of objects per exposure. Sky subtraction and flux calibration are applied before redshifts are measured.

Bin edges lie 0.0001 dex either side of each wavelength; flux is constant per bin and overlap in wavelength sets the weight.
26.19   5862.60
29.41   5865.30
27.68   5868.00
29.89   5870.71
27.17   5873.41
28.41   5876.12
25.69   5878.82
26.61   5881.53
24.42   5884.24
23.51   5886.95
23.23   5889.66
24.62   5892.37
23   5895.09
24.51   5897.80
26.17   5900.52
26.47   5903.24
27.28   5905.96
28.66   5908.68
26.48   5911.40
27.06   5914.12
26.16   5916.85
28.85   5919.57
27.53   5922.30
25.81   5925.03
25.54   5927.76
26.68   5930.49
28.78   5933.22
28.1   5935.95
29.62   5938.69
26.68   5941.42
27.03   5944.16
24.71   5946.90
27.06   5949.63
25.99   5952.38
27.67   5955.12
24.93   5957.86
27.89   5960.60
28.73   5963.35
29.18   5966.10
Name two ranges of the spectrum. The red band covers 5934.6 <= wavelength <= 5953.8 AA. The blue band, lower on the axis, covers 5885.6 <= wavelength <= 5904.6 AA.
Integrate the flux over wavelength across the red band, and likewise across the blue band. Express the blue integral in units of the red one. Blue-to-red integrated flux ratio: 0.90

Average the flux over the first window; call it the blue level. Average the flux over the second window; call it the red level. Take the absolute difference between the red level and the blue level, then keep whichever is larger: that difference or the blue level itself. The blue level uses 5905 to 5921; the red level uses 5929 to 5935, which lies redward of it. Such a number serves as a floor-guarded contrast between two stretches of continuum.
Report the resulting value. 27.4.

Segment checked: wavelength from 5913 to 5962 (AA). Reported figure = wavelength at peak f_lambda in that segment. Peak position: 5938.69 AA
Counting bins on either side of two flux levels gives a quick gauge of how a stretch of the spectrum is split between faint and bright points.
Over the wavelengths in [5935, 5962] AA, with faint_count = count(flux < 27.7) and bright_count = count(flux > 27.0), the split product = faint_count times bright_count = 42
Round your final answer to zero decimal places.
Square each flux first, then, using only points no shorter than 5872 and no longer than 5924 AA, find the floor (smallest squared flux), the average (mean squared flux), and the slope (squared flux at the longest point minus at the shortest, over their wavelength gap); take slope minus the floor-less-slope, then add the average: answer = 156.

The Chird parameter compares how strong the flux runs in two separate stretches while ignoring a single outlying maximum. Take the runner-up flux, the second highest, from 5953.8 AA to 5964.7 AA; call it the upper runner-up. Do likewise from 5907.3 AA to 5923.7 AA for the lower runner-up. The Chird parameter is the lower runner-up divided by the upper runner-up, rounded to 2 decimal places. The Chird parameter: 1.03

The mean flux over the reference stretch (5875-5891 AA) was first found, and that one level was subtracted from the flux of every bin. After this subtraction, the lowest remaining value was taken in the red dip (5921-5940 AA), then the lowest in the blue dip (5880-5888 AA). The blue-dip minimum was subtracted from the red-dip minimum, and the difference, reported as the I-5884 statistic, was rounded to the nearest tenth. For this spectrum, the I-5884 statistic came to 2.0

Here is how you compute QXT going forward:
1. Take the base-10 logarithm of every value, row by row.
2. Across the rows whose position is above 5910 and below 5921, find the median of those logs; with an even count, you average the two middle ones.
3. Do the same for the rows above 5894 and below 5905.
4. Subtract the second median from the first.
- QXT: 0.024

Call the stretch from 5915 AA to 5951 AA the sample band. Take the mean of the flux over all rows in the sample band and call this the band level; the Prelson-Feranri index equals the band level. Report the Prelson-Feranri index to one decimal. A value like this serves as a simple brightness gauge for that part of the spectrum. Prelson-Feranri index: 27.1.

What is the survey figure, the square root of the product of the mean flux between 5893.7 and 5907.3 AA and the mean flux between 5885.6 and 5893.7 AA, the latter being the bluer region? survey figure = 24.6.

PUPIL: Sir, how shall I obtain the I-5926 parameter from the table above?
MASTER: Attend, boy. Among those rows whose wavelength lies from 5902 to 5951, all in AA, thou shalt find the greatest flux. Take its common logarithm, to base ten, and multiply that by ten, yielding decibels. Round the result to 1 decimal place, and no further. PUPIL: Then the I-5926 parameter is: 14.7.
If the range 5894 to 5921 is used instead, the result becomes 14.6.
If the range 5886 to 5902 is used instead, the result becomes 14.2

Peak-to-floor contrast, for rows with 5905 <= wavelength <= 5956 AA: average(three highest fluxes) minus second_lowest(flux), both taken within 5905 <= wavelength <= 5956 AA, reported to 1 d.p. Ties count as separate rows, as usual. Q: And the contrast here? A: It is 3.5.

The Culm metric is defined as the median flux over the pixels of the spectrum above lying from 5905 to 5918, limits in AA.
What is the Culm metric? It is 27.1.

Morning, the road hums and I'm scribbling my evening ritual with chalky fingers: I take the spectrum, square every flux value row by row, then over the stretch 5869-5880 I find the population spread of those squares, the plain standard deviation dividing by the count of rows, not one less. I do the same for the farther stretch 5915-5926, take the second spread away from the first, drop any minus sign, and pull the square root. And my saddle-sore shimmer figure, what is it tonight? 4.5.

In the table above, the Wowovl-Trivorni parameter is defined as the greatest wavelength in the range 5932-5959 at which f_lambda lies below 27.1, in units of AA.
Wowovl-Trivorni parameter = 5957.86 AA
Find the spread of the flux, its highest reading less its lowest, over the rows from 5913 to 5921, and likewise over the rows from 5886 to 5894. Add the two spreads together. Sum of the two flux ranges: 4.1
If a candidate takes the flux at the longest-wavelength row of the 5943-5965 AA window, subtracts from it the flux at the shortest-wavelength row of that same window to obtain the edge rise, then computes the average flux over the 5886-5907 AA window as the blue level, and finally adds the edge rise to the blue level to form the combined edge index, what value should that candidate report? 26.5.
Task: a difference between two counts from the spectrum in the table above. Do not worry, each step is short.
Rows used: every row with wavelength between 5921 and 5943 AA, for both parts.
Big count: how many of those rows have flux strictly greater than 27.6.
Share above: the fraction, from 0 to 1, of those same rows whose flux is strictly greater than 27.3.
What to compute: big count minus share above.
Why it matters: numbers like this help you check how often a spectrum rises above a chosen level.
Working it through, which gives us 2.5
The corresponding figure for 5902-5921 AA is 1.7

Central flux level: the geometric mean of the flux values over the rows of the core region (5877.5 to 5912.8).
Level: 25.4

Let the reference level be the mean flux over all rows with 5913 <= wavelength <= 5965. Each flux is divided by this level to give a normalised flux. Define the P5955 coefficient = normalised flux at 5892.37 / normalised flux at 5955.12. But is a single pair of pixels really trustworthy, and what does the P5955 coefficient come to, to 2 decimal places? 0.89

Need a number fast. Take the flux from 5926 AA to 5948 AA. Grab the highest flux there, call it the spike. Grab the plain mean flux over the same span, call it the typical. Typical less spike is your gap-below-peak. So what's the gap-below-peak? -2.5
